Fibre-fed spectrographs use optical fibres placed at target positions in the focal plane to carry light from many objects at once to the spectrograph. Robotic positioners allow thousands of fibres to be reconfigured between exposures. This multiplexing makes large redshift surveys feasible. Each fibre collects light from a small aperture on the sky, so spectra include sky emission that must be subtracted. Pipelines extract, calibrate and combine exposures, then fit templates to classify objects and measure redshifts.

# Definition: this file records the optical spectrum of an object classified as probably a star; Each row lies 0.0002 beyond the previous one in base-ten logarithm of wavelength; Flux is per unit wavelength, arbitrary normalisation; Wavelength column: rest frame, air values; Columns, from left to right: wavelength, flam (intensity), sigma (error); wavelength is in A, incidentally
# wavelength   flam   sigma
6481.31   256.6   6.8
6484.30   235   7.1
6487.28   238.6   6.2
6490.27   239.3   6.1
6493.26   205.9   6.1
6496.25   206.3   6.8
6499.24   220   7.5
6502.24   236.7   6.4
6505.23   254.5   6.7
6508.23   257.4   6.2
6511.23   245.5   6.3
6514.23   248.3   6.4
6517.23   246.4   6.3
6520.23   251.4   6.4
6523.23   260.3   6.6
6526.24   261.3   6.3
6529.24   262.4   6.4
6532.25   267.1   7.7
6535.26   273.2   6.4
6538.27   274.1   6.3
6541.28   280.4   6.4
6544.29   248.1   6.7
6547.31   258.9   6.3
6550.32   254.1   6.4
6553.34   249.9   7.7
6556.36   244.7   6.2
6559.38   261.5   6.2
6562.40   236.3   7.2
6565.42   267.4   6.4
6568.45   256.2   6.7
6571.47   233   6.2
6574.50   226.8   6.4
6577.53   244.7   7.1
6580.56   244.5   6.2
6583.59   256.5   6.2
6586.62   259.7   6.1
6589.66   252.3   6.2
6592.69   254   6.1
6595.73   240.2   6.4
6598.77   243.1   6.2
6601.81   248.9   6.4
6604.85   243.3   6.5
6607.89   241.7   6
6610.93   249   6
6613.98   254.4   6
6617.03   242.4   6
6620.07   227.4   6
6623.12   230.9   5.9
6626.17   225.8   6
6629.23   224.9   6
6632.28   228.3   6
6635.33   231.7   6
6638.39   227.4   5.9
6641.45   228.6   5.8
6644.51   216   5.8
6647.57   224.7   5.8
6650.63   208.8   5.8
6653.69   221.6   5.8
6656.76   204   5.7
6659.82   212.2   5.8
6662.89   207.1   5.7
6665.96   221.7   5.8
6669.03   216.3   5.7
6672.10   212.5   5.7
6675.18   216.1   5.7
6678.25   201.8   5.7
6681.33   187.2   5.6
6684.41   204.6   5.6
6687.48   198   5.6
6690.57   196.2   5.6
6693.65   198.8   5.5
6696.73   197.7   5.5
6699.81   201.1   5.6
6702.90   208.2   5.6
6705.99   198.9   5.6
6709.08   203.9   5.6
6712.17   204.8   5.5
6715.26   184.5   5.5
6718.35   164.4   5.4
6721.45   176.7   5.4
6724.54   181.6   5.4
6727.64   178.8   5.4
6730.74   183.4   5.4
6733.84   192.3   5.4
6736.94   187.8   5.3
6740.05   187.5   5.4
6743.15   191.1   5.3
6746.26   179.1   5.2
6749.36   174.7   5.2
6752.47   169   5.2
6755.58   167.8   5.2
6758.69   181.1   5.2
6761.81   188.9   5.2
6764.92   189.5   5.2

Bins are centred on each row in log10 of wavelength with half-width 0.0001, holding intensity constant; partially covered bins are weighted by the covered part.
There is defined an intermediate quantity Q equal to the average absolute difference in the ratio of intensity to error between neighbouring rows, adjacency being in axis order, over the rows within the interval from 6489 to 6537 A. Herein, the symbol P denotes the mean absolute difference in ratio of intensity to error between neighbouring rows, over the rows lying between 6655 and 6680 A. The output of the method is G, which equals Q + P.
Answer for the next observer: 3.8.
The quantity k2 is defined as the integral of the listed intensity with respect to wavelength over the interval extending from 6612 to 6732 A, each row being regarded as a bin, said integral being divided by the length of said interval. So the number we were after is 209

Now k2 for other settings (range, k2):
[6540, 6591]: 251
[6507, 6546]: 260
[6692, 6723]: 194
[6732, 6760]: 181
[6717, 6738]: 181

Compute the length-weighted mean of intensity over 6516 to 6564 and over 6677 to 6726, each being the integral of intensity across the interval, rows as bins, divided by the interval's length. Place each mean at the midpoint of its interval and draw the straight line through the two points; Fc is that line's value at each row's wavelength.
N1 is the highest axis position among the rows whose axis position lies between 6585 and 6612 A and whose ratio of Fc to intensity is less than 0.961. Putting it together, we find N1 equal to 6610.93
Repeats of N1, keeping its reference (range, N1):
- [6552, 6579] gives 6565.42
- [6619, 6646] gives 6641.45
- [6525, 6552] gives 6541.28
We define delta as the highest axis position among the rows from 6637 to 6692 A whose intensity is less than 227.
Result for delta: 6690.57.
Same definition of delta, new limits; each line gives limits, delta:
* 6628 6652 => 6650.63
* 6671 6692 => 6690.57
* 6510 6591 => 6574.50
